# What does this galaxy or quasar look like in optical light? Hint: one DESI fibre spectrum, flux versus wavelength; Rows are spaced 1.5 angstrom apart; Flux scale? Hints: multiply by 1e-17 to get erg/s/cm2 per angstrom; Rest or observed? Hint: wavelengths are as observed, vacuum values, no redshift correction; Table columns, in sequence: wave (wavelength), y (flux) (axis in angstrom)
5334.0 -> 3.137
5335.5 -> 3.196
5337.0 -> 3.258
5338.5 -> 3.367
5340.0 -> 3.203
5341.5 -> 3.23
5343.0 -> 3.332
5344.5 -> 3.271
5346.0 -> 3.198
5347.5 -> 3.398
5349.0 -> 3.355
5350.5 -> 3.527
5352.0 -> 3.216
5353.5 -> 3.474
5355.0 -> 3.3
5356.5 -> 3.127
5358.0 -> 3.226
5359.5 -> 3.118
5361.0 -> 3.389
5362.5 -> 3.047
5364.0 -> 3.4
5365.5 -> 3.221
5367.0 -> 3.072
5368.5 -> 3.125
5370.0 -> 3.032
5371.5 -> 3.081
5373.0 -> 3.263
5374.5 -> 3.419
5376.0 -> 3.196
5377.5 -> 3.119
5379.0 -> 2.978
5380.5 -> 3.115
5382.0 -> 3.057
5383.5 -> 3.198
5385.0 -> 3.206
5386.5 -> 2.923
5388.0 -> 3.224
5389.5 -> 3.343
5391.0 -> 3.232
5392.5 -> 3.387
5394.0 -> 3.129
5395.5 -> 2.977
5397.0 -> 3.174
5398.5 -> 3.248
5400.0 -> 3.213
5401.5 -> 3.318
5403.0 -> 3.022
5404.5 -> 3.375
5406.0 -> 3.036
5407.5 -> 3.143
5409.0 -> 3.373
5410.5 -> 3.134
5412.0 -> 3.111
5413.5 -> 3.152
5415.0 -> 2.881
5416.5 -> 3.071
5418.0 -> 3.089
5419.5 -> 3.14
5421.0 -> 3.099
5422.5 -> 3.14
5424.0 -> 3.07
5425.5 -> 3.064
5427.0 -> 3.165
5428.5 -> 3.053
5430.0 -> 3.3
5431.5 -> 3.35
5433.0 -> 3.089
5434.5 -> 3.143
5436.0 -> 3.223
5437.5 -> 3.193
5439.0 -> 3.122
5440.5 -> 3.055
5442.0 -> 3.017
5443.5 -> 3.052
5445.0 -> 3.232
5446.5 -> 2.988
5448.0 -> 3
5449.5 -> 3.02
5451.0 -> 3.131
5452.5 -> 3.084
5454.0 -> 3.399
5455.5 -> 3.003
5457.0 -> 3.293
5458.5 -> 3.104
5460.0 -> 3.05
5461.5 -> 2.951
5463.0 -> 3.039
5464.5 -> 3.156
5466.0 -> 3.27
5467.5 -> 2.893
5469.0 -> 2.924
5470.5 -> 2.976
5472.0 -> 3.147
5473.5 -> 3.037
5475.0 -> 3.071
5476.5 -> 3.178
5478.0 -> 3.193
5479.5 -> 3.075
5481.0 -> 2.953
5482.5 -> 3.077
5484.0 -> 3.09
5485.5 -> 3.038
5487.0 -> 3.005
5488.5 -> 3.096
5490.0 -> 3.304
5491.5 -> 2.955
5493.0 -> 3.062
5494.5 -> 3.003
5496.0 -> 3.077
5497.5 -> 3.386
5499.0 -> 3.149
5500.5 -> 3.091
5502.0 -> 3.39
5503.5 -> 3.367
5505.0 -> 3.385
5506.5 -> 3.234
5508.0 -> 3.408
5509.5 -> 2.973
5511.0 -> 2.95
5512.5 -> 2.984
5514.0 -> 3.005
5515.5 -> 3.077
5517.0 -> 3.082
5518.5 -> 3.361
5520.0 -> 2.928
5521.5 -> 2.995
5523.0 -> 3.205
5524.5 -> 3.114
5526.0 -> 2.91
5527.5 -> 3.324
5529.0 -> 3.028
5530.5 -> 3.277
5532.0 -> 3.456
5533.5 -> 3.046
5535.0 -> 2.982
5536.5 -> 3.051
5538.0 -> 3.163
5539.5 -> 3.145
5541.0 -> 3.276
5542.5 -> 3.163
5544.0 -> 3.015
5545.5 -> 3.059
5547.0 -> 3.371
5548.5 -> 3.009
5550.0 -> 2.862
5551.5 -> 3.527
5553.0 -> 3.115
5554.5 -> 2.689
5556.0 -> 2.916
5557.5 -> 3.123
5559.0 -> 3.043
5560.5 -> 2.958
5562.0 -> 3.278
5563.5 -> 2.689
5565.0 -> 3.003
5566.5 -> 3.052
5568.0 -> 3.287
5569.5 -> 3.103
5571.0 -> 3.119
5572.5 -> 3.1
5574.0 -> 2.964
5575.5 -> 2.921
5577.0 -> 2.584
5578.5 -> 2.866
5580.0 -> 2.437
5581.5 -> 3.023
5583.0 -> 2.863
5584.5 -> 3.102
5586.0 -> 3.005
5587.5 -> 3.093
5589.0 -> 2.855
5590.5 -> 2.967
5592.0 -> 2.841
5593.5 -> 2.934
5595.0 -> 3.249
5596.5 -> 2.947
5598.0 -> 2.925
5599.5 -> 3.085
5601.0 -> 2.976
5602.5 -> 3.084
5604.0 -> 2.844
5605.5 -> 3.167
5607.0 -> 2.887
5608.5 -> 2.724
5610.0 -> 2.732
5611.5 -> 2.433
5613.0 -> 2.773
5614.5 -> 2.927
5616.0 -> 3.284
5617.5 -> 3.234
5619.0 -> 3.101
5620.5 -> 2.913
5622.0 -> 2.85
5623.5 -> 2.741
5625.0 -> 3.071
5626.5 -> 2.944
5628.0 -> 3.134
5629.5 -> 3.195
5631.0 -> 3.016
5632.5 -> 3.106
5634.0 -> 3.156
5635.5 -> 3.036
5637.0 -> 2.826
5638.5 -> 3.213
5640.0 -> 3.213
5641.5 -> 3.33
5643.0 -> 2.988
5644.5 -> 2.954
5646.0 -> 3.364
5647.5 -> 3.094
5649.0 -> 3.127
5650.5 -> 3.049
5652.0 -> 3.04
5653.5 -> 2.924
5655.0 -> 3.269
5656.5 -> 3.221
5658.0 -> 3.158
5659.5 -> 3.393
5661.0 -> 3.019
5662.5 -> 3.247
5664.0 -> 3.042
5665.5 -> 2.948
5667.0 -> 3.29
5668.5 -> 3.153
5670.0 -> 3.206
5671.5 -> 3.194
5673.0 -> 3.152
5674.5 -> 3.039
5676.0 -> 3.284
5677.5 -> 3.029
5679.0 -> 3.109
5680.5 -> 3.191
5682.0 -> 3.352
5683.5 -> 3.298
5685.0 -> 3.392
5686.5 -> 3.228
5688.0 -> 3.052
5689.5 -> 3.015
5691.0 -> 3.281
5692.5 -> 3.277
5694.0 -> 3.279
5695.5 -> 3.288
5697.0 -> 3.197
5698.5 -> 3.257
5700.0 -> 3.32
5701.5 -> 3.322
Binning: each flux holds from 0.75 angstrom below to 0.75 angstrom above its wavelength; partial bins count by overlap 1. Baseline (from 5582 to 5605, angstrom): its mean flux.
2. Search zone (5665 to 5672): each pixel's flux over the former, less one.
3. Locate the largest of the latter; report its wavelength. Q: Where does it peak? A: 5667.0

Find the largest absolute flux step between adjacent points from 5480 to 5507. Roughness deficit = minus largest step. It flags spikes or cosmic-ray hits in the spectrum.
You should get -0.349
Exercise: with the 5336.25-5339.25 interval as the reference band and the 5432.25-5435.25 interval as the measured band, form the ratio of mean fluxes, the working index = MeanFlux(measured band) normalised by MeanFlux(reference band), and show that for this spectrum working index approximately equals 0.94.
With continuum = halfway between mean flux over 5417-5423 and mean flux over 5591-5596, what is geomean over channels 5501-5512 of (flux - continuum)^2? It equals 0.045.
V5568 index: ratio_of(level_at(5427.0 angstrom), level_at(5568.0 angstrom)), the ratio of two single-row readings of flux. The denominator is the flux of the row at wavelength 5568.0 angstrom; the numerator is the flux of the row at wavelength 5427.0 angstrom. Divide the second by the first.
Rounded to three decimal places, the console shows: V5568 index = 0.963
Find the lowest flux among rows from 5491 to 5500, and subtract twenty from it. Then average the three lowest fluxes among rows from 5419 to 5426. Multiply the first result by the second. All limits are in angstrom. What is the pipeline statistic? -52.5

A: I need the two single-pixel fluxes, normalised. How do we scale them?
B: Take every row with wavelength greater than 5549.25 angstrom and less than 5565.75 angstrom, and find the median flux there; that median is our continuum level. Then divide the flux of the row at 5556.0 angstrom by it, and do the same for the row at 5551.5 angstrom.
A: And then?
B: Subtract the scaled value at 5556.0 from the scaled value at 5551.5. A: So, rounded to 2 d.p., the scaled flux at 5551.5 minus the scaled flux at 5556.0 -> 0.20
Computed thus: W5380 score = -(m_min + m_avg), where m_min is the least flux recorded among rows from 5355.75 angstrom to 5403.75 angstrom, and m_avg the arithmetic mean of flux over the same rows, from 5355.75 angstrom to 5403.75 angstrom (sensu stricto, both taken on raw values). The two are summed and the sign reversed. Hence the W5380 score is -6.10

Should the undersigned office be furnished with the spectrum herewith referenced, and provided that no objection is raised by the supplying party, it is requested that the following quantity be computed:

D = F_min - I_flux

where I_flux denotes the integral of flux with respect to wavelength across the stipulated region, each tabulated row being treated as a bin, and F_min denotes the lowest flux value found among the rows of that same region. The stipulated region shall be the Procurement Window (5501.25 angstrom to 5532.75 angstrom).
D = -96.8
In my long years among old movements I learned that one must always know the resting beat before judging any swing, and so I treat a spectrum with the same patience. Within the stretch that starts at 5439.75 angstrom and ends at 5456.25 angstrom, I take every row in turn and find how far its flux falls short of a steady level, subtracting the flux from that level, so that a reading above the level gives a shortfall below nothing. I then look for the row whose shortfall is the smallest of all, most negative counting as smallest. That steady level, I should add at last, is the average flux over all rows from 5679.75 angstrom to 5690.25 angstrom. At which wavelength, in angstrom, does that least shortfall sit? 5454.0 angstrom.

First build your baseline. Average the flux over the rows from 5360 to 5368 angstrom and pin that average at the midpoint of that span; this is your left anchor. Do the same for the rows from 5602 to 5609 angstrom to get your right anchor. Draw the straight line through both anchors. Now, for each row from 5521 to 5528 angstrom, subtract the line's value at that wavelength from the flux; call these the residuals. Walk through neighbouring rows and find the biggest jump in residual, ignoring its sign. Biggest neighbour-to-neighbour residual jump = 0.42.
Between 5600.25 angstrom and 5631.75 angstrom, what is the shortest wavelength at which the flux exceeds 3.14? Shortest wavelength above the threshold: 5605.5 angstrom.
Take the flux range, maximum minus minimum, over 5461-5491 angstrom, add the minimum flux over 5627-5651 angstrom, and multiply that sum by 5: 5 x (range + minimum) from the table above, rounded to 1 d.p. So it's 16.2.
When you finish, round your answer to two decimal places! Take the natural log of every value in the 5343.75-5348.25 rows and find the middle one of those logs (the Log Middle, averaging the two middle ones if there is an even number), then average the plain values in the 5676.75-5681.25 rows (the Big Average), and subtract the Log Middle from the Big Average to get 1.92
